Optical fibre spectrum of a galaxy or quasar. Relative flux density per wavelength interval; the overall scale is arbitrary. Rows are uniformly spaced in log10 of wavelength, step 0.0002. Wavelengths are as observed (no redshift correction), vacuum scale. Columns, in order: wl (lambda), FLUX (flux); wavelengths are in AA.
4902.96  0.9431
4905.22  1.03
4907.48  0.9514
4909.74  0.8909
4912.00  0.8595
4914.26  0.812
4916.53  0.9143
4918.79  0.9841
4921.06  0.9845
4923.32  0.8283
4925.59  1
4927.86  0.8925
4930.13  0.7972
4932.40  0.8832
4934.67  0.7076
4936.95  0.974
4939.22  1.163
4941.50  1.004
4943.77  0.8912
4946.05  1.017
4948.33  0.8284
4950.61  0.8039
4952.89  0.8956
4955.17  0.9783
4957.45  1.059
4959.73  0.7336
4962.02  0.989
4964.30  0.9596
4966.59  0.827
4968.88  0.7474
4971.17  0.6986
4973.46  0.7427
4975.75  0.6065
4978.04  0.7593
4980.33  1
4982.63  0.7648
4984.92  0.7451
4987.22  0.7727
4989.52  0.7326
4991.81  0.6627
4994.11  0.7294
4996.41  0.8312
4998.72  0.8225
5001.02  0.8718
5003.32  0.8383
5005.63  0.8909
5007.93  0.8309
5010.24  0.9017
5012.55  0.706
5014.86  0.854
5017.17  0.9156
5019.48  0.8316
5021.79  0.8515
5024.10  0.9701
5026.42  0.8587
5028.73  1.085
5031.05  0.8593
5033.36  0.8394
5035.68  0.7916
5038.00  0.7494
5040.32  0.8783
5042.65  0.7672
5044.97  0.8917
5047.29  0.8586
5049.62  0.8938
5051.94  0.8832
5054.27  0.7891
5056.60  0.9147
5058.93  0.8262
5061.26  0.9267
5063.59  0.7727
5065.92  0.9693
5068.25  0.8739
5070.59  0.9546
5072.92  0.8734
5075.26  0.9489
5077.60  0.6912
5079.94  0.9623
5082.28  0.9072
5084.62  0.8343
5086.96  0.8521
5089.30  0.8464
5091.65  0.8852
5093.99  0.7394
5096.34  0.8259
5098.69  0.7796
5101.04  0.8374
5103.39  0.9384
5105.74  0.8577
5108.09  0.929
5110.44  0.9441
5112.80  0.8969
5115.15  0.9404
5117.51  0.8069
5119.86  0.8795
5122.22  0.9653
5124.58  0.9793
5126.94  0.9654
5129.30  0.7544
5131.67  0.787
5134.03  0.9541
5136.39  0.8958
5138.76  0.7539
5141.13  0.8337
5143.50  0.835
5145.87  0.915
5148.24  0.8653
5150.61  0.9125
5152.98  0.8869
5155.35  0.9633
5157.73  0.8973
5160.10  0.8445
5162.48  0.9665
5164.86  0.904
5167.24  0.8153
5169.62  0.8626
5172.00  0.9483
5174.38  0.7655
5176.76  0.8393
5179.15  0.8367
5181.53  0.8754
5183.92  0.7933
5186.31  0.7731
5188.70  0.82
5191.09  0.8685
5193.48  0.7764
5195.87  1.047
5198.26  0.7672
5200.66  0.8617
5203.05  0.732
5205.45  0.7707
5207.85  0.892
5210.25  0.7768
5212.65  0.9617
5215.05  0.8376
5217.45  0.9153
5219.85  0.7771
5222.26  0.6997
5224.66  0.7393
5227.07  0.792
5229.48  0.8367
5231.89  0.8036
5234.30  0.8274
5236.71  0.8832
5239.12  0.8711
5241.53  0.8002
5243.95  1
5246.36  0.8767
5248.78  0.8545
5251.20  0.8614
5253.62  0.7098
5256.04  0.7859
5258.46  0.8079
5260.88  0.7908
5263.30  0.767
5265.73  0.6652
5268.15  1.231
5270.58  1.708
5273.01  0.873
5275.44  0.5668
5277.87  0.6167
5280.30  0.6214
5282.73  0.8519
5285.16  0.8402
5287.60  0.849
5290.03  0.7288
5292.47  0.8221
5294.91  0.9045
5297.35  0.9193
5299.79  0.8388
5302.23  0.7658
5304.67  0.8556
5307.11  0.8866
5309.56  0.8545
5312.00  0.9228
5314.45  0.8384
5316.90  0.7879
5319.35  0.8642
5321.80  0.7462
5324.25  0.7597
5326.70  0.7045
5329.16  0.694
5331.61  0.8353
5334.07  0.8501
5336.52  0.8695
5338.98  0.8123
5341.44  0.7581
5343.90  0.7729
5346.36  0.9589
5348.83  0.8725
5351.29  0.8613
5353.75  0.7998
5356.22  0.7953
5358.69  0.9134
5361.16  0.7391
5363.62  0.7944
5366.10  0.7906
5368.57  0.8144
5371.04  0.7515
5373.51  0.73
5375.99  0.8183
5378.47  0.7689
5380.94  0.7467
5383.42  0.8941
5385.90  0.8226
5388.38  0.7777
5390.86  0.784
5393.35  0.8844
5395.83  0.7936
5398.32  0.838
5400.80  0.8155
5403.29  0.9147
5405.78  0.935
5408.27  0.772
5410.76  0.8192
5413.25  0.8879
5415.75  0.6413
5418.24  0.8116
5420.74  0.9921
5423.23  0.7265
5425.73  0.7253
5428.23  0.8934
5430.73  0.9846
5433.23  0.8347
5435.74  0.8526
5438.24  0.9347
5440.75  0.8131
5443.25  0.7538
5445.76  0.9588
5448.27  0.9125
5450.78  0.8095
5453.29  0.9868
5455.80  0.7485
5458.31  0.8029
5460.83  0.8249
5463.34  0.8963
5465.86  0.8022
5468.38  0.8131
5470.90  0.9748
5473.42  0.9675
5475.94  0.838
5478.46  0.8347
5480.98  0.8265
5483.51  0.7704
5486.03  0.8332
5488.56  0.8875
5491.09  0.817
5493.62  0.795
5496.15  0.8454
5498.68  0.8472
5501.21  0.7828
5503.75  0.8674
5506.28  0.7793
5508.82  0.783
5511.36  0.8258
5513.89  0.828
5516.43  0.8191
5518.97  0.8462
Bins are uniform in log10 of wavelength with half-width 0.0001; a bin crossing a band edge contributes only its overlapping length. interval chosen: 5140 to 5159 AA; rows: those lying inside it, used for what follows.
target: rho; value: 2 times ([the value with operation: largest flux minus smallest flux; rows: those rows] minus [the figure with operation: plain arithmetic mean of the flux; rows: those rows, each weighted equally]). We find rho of -1.5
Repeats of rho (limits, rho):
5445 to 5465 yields -1.3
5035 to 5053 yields -1.4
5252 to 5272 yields 0.2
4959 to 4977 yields -0.8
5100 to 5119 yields -1.5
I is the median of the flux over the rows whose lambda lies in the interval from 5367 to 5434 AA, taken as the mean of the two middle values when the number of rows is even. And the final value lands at 0.82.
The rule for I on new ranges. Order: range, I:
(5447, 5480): 0.83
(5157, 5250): 0.84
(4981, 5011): 0.82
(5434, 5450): 0.88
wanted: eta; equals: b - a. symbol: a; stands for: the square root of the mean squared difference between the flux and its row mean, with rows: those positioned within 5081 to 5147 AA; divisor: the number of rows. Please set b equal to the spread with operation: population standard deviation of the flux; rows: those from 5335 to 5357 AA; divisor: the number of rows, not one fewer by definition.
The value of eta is -0.01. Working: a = 0.069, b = 0.059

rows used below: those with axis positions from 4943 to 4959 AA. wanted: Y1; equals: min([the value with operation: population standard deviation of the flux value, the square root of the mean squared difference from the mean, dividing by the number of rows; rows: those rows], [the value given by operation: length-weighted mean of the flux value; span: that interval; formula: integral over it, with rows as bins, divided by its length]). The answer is 0.089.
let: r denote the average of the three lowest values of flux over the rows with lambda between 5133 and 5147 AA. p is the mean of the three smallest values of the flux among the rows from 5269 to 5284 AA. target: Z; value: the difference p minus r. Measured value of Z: -0.21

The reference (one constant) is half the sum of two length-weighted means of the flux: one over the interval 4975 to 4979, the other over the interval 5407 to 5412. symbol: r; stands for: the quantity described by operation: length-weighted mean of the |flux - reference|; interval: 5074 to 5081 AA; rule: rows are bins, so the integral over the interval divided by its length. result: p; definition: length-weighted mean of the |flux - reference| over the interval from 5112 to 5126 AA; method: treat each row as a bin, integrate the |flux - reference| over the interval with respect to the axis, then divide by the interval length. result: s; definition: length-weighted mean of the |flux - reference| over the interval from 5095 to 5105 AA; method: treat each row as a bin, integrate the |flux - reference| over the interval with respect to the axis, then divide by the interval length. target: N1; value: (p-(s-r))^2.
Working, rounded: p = 0.171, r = 0.16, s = 0.10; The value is 0.05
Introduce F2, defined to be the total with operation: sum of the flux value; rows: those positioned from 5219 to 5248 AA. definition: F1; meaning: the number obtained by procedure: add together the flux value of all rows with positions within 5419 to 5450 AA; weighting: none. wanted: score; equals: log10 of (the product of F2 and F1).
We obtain 2.01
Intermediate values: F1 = 10.4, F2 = 9.9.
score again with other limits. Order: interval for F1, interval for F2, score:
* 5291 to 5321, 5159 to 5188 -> 2.02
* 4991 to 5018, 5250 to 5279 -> 2.01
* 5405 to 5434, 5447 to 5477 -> 2.02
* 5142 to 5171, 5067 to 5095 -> 2.04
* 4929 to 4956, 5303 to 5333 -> 2.03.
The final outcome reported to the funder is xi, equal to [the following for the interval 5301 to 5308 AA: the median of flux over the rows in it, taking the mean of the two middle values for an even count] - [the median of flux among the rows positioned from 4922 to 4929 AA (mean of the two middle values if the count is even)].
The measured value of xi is -0.04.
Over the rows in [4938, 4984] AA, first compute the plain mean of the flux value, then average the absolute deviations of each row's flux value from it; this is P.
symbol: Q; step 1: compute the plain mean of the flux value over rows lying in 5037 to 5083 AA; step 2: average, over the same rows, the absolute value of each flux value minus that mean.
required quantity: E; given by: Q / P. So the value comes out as 0.5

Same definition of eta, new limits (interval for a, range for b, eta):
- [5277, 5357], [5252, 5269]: 0.09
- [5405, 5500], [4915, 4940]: 0.04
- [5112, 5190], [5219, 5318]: 0.11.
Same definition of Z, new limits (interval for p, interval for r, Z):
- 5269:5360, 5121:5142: -0.16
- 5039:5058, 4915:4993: 0.15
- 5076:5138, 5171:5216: -0.03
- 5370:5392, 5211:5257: 0.03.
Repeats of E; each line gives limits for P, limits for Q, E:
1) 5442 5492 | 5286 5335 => 0.9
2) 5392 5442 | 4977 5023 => 0.9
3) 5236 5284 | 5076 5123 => 0.4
